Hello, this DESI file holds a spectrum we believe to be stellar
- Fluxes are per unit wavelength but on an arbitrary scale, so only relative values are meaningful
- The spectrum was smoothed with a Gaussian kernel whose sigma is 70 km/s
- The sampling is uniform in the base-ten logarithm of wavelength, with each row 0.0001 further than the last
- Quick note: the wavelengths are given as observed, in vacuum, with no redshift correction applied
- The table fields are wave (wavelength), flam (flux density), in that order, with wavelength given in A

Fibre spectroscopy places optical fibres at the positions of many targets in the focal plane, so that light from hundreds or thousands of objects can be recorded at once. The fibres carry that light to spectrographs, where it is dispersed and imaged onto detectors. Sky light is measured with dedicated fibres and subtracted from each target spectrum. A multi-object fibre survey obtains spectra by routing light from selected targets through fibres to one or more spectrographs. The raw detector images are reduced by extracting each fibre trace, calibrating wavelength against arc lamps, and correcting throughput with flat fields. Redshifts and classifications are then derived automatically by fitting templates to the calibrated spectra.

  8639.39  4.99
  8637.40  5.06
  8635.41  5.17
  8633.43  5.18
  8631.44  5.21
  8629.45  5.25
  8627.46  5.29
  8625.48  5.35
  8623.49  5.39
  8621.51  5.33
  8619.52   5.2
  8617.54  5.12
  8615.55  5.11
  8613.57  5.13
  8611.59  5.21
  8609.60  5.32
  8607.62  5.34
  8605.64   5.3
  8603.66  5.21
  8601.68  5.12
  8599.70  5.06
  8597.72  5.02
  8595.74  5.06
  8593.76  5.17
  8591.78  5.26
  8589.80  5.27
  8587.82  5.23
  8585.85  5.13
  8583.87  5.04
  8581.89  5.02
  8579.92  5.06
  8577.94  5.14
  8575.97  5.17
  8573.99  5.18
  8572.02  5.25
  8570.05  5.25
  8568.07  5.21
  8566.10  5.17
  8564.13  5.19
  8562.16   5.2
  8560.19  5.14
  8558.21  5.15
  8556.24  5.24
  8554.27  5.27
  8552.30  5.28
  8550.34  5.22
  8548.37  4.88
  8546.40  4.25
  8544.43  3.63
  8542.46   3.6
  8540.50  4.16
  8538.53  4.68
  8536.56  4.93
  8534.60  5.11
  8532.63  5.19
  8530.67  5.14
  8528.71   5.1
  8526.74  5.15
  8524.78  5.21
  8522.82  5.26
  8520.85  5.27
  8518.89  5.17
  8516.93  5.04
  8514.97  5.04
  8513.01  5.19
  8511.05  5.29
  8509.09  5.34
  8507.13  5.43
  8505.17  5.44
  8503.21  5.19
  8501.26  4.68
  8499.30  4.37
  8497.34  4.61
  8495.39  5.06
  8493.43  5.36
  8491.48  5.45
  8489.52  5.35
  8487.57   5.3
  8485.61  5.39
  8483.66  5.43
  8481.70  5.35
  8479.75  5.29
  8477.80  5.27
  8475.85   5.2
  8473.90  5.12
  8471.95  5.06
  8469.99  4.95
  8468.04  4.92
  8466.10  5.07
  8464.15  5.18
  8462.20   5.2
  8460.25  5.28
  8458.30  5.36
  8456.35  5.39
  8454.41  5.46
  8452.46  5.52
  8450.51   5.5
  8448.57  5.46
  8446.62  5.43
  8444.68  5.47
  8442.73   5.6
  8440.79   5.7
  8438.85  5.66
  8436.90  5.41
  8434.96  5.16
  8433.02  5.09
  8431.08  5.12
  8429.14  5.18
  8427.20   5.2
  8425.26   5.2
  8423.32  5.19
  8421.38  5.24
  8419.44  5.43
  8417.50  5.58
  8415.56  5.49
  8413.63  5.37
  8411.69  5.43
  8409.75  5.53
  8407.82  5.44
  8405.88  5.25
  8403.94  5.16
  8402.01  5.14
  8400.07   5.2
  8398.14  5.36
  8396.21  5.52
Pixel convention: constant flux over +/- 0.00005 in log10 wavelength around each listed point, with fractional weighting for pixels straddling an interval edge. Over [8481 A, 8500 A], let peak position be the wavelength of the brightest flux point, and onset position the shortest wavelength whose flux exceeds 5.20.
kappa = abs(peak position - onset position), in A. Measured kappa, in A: 9.8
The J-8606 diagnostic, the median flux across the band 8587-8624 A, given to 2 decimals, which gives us 5.21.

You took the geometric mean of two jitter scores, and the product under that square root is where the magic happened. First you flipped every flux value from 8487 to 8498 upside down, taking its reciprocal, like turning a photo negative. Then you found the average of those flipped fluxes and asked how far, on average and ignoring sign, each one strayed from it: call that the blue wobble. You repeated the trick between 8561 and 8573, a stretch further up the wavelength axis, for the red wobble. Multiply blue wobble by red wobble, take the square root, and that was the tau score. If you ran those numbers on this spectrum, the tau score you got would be 0.0029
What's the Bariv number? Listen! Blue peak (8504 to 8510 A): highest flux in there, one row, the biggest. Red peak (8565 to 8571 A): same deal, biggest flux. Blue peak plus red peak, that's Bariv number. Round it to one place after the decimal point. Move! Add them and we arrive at 10.7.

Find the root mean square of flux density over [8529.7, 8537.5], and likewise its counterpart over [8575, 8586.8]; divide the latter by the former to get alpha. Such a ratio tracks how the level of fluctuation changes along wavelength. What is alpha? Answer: 1.000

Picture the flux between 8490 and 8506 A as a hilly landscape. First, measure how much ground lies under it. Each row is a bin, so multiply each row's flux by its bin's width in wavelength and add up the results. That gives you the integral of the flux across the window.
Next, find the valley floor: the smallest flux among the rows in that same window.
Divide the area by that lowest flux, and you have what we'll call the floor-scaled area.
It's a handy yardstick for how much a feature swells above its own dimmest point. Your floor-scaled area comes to 18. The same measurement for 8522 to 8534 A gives 12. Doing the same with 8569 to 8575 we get 6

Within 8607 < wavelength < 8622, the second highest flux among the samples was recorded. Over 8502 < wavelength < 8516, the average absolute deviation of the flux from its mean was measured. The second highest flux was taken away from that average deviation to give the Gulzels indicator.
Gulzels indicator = -5.21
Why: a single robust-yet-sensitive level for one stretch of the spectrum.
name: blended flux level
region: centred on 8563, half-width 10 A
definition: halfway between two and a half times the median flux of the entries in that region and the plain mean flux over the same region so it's 9.11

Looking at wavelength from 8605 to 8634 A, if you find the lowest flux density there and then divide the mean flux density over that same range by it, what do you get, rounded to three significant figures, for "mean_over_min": 1.03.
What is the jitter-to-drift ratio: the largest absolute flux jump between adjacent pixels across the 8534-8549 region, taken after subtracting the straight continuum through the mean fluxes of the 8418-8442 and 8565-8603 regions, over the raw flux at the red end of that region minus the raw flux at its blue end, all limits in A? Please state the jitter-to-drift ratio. -2.7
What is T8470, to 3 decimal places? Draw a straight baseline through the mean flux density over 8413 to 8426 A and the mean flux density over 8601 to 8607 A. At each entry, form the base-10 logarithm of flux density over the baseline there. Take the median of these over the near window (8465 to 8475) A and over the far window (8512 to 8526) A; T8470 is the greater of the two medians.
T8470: -0.008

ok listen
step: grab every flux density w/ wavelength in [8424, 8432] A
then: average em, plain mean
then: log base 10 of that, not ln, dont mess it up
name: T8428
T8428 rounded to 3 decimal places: 0.714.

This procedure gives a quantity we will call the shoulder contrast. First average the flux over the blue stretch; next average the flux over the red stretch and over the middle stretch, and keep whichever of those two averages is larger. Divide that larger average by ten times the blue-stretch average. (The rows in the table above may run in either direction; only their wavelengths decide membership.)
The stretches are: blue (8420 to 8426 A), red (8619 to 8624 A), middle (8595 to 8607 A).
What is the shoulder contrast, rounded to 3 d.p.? 0.102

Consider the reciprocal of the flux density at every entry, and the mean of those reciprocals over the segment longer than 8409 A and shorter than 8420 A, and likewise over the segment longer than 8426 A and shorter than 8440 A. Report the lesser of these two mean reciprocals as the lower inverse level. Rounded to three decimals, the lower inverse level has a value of 0.183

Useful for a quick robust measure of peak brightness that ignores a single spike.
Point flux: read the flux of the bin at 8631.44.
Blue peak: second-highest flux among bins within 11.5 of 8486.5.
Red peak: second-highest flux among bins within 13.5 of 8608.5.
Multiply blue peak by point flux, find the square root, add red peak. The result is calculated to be 10.6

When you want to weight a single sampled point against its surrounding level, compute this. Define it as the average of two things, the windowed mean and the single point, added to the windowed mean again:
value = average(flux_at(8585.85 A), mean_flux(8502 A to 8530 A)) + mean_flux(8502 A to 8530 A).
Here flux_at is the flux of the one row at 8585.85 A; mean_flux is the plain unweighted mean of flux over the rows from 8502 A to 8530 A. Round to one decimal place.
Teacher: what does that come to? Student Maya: 10.4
